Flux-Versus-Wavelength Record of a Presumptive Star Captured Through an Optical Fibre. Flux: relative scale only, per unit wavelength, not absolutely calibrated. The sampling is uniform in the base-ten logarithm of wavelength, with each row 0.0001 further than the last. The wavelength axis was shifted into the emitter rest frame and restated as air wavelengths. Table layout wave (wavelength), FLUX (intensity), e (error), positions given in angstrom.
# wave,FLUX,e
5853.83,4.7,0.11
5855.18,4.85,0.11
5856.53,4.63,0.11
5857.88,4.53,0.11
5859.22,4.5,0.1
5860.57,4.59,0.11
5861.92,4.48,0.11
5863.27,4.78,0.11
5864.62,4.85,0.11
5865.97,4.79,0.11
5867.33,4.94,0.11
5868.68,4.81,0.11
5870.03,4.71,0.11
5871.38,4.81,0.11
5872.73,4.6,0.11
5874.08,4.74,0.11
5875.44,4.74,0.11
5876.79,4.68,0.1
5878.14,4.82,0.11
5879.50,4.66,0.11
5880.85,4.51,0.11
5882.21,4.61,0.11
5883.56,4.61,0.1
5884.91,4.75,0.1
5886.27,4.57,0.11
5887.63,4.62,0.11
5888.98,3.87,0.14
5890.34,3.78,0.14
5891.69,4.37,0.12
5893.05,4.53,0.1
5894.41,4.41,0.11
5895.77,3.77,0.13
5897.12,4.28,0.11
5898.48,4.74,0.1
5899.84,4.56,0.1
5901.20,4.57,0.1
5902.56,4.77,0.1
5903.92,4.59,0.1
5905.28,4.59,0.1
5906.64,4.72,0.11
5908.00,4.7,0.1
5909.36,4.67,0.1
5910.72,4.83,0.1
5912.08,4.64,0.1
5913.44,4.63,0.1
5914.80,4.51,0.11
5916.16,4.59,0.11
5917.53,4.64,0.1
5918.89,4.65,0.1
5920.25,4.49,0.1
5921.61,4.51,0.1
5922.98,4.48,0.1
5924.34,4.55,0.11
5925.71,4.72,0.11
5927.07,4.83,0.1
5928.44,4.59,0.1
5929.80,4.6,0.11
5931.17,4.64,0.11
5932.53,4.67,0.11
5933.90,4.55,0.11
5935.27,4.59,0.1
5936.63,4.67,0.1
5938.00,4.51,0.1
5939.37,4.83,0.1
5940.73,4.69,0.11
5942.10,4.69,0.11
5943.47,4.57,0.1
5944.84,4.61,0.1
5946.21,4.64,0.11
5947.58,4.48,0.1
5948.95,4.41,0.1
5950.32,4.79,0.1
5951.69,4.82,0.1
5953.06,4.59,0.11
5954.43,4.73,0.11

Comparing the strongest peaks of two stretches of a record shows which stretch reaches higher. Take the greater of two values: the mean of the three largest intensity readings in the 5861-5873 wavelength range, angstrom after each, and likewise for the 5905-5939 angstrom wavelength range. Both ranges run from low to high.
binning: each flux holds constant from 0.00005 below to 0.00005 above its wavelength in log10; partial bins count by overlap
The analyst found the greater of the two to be 4.87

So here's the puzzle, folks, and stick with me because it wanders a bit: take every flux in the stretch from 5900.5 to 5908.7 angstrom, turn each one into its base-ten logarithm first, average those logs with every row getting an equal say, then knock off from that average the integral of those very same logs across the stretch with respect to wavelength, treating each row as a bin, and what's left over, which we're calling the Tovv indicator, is -4.8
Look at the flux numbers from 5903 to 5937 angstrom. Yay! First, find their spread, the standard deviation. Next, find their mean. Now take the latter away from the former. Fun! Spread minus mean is -4.54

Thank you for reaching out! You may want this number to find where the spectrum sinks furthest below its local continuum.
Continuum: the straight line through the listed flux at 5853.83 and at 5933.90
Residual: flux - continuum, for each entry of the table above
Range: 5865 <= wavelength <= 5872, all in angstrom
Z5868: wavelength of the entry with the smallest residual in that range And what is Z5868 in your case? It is 5870.03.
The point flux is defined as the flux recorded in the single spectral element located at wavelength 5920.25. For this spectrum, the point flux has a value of 4.49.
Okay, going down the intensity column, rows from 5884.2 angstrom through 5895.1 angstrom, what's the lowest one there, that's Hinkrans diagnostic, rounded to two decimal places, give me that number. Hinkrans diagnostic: 3.78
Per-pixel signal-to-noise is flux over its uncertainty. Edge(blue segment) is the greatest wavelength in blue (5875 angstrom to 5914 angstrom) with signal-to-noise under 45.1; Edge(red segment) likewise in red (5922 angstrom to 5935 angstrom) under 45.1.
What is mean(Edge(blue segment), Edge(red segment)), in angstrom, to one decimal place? 5920.3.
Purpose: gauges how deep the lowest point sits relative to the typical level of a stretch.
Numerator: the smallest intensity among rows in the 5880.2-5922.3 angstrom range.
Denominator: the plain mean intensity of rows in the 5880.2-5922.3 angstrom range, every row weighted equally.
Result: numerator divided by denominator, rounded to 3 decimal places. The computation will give 0.834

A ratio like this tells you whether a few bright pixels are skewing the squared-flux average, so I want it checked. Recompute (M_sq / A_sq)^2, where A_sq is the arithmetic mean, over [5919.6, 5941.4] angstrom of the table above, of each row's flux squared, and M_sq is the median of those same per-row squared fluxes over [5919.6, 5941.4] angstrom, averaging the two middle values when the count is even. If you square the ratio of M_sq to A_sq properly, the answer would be 0.98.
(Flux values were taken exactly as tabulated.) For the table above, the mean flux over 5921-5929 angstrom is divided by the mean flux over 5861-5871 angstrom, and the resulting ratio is 0.968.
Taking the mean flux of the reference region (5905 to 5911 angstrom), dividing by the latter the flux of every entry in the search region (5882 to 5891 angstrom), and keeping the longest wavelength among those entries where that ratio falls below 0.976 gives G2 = 5890.34 angstrom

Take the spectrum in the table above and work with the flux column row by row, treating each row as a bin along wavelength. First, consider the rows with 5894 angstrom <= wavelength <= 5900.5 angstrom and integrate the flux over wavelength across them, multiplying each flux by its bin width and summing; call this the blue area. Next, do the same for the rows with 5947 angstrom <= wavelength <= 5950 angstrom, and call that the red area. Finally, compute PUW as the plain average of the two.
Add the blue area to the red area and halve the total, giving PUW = 20.9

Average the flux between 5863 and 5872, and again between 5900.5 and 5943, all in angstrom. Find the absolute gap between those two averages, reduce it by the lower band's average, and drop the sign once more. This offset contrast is 4.64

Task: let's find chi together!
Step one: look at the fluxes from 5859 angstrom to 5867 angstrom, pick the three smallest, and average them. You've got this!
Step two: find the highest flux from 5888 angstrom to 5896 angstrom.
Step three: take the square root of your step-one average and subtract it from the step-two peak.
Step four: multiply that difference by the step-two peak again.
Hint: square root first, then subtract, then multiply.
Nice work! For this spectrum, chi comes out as 10.9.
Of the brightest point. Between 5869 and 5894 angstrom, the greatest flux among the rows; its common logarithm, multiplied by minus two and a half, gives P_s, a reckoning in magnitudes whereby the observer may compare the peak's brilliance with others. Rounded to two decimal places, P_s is -1.71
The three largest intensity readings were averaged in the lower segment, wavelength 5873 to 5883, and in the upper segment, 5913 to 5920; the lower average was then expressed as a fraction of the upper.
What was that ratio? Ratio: 1.03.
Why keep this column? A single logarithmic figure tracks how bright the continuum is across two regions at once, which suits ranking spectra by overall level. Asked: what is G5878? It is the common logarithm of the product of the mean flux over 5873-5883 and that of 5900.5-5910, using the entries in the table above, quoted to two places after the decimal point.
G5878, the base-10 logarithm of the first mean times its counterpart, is 1.34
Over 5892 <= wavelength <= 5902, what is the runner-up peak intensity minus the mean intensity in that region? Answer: 0.16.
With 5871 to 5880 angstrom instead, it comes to 0.09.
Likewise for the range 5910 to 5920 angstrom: 0.01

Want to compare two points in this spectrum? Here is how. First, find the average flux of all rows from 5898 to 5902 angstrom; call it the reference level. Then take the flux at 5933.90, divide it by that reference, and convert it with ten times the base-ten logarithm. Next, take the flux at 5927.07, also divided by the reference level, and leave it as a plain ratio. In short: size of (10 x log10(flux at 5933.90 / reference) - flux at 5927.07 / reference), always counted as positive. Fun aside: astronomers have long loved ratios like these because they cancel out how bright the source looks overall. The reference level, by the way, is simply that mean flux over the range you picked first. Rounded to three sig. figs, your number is 1.11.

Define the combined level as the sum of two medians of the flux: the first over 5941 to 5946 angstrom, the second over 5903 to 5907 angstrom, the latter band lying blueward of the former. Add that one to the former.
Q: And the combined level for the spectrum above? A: 9.20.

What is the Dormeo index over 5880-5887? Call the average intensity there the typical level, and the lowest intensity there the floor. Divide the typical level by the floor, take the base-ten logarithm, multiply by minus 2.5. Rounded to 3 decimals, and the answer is -0.024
